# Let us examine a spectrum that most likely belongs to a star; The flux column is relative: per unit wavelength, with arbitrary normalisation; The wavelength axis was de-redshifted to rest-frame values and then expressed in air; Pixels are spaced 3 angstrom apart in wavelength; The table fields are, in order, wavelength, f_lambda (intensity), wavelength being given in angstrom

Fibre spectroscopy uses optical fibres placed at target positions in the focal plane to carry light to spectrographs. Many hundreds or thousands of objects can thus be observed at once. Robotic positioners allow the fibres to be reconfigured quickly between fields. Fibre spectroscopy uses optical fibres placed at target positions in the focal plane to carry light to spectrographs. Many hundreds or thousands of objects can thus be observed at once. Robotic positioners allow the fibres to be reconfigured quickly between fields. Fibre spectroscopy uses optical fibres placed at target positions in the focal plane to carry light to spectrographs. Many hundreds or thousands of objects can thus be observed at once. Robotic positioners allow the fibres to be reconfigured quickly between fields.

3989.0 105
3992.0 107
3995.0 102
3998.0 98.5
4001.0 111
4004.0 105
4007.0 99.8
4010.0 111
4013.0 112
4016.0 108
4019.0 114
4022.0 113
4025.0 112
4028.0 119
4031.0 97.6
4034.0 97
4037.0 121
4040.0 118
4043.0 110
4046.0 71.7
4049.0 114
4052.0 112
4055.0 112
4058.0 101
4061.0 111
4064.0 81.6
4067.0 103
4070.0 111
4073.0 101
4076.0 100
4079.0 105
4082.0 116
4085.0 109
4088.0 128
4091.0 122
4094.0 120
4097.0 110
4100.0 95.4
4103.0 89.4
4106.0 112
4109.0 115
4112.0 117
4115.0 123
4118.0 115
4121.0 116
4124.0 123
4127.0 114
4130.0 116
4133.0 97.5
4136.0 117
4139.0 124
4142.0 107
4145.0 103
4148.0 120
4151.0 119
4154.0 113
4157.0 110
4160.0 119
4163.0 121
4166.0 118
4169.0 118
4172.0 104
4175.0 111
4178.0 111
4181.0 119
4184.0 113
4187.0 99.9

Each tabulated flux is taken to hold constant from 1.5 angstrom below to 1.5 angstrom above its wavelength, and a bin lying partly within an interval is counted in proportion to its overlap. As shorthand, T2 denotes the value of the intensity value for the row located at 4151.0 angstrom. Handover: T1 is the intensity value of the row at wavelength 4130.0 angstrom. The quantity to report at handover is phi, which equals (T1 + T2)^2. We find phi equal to 55225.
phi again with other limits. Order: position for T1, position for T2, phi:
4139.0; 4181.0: 59049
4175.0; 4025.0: 49729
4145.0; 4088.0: 53361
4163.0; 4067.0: 50176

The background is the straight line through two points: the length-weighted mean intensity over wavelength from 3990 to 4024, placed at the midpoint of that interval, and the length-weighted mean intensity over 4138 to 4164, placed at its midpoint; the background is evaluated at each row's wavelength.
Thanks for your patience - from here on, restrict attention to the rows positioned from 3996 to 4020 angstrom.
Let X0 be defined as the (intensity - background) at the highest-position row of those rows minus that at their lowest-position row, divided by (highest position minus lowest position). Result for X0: 0.69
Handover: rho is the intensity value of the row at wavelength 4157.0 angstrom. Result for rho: 110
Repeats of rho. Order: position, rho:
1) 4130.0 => 116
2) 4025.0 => 112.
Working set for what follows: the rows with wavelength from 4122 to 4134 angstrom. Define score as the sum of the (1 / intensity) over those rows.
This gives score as 0.036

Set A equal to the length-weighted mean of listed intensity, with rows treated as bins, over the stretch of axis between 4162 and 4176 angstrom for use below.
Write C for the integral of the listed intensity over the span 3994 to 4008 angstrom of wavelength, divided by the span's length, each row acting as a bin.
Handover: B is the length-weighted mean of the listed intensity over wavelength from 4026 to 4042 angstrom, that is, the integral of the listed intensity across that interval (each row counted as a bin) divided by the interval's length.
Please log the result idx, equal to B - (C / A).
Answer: 110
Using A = 114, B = 111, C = 103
